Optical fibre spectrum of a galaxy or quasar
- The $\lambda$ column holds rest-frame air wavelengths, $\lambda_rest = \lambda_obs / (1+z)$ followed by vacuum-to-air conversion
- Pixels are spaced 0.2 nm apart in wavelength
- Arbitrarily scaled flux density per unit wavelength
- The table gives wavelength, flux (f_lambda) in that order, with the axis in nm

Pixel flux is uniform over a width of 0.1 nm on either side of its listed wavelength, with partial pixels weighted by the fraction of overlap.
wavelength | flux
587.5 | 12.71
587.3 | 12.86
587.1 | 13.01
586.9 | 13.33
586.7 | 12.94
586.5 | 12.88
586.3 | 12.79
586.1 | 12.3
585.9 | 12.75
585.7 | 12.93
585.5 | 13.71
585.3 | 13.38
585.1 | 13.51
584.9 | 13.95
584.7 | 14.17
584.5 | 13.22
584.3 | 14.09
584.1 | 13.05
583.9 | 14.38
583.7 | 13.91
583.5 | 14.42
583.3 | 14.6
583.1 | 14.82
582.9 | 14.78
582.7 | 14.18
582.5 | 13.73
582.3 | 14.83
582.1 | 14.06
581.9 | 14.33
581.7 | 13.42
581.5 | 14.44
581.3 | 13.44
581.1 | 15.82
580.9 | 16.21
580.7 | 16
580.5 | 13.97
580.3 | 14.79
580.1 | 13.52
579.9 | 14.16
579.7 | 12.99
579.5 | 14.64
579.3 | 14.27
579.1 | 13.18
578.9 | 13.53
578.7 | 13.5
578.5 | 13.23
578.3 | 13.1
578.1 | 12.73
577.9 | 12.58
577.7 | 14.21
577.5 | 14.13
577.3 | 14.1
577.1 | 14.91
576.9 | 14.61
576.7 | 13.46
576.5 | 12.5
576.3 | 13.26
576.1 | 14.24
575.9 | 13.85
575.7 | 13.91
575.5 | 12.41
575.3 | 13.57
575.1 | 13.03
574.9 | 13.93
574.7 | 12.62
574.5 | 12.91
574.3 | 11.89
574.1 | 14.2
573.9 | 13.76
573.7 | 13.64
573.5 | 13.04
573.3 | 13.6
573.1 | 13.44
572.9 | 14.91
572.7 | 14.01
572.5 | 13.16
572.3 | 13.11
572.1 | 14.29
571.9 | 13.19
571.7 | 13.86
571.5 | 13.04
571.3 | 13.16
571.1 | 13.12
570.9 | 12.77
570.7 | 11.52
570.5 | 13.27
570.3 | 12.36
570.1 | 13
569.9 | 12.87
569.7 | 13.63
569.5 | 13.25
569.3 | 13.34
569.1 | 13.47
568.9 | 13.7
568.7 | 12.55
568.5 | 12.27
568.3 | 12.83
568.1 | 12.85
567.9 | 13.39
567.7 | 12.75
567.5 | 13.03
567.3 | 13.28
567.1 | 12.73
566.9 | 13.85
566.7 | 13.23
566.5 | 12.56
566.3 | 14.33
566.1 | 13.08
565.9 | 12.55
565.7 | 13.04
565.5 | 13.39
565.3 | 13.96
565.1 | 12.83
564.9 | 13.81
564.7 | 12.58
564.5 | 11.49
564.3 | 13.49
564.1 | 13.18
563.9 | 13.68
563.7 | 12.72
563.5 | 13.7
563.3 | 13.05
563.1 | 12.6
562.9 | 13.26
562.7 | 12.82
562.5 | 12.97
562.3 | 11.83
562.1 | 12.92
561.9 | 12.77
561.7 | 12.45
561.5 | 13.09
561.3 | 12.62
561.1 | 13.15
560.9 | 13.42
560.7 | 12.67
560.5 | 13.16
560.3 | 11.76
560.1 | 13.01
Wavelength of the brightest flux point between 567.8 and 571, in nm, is 568.9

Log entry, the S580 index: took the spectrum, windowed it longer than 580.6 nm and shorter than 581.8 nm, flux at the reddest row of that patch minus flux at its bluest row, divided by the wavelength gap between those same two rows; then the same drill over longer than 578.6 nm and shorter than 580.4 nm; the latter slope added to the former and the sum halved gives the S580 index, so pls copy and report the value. -0.89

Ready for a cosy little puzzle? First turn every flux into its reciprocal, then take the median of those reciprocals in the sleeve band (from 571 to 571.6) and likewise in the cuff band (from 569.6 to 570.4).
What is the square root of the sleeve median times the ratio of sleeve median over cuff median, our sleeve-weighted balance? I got 0.274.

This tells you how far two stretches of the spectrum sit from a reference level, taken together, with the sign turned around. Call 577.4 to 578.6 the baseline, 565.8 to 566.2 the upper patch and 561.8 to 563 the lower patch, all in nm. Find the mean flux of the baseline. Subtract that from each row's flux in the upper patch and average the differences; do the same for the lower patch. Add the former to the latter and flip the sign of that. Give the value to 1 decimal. 1.1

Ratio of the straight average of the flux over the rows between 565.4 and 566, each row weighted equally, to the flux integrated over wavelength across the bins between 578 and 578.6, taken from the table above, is 1.66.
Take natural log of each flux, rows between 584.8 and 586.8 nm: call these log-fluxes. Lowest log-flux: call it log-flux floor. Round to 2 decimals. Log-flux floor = 2.51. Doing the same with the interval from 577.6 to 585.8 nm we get 2.53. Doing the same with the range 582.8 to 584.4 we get 2.57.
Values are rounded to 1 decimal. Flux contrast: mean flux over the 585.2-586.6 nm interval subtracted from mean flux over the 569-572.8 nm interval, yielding 0.2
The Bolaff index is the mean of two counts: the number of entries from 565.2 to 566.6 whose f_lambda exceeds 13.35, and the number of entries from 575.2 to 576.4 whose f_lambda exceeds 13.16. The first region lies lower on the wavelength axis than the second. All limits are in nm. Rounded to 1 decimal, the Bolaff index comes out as 4.0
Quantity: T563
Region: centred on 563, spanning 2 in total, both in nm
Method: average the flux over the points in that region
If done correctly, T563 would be 13.0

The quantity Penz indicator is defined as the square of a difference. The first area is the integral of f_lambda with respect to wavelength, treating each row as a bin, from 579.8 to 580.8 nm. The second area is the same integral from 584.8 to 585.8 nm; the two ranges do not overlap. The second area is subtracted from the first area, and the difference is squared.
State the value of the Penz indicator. 0.98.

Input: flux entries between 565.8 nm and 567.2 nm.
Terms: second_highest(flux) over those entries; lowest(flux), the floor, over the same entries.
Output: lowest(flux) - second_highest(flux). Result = -1.3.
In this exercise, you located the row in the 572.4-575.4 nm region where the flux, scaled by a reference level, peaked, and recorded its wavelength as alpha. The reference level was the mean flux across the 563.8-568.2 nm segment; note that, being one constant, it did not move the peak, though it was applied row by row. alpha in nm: 572.9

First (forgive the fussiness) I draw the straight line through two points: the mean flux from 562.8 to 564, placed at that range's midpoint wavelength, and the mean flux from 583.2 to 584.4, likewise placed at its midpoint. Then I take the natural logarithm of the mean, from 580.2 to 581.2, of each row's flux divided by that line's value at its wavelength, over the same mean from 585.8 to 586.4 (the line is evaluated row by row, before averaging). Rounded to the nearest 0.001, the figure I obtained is 0.214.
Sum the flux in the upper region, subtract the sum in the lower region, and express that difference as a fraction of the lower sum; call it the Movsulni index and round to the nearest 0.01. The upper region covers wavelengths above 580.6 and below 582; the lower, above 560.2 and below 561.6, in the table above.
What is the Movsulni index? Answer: 0.15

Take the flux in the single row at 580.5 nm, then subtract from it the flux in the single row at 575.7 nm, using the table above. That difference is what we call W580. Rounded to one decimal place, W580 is 0.1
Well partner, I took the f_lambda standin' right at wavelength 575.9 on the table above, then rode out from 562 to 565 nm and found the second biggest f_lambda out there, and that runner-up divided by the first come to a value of 0.99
